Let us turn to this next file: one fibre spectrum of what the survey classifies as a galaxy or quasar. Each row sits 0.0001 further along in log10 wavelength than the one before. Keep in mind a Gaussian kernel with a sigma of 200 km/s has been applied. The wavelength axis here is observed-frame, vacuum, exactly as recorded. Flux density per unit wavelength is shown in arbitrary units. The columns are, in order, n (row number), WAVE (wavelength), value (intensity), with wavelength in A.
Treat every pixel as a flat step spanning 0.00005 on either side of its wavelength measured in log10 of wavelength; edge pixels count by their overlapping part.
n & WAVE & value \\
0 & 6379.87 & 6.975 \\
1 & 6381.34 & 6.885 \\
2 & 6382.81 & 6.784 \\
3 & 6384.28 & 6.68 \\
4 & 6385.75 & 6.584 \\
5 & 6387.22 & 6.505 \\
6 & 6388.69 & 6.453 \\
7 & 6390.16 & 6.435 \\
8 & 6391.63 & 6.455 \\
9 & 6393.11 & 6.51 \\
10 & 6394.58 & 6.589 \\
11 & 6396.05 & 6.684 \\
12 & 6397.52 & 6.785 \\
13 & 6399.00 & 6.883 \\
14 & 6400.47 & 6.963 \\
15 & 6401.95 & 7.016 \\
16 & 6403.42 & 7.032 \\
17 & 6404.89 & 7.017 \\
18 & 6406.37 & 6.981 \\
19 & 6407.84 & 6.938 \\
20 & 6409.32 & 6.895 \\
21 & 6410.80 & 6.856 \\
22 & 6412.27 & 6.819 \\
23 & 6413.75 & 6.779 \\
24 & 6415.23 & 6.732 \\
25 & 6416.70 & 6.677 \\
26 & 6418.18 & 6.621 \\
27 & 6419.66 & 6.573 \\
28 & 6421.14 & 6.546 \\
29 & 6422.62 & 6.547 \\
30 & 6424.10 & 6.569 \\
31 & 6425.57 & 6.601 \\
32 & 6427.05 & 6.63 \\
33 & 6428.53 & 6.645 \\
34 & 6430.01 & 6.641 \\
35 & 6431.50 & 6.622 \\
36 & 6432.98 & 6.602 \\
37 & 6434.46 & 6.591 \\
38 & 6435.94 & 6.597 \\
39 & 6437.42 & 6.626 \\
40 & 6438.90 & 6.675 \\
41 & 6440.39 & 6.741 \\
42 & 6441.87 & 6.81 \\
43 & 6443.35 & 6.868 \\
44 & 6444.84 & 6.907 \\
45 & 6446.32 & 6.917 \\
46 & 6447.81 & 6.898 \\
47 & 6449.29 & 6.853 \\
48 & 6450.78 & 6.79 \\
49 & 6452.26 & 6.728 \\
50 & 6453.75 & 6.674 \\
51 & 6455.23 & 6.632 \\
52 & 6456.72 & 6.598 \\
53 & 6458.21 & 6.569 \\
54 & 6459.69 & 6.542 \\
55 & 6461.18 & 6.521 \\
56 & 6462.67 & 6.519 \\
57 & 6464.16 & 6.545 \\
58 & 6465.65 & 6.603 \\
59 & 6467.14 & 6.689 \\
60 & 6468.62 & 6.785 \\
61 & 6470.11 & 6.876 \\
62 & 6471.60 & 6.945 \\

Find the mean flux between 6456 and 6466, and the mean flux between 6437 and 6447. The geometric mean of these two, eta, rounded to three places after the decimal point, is 6.673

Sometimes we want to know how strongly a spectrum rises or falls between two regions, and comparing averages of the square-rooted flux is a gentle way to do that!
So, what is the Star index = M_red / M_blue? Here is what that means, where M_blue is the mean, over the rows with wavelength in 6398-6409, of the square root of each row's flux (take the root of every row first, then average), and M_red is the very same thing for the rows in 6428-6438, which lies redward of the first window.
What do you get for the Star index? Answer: 0.97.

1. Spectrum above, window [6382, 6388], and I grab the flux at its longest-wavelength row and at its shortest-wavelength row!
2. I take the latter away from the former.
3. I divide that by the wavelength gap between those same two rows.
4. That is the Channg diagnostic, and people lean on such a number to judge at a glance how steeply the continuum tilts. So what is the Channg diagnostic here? -0.063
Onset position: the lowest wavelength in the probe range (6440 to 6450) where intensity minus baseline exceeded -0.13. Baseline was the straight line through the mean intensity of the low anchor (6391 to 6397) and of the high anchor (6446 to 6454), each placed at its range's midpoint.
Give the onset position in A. 6440.39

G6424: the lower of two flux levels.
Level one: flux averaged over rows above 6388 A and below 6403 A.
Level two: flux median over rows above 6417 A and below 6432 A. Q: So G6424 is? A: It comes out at 6.611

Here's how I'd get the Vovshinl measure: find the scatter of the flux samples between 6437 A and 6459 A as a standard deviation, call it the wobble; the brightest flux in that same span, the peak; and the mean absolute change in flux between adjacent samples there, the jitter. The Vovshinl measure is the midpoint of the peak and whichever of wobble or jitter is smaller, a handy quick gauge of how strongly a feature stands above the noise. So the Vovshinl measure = 3.48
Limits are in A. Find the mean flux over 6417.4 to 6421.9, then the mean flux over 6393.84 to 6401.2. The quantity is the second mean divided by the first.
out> 1.03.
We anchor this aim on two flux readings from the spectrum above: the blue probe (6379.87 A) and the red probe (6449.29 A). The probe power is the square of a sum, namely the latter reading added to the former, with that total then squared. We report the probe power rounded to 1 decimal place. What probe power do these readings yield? 191.2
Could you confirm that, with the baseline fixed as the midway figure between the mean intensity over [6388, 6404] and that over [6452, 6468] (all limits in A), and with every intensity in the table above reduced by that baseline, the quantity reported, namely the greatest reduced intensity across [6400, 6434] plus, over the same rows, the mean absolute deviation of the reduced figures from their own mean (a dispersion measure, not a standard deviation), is 0.53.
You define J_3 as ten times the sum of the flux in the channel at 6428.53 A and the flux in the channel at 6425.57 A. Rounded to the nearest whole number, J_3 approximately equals 132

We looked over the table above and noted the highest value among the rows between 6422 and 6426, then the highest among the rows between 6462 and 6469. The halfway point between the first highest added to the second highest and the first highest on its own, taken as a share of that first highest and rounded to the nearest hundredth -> 1.51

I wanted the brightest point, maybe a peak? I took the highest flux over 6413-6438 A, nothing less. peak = 6.779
